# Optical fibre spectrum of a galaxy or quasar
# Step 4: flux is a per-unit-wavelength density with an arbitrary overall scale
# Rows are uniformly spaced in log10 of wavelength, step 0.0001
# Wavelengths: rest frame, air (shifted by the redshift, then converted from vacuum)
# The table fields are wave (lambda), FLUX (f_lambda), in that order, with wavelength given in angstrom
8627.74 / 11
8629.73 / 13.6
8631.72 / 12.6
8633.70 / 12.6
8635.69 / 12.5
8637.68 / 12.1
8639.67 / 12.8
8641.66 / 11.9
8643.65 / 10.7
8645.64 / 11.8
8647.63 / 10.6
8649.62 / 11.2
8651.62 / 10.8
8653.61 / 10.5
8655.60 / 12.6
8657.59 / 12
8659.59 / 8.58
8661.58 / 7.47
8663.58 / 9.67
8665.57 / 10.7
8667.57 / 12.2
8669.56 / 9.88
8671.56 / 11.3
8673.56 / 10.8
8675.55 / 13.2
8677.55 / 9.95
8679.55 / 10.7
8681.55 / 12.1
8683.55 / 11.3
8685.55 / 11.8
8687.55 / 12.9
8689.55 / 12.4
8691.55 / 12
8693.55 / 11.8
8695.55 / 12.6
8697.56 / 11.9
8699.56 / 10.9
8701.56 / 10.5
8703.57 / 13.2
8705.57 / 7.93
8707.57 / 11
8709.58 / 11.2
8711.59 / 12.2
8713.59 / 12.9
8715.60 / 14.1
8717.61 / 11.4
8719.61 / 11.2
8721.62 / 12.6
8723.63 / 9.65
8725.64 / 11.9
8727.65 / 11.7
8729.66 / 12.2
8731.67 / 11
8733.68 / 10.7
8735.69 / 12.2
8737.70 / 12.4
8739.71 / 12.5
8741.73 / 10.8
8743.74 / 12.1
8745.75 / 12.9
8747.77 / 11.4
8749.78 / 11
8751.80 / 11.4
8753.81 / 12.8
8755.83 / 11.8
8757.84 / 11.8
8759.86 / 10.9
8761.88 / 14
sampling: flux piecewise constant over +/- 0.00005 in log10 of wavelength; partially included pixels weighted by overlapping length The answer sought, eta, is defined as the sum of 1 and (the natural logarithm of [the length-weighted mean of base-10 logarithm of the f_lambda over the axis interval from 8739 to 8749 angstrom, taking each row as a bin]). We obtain 1.07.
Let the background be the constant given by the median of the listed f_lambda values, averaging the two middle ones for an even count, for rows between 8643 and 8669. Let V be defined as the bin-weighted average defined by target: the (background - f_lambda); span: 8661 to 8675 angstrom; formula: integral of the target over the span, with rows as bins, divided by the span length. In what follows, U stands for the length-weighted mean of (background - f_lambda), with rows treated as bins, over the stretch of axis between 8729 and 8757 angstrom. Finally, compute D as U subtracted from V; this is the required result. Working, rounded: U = -1.10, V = 0.23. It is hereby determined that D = 1.3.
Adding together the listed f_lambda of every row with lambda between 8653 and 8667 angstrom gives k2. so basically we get 71.5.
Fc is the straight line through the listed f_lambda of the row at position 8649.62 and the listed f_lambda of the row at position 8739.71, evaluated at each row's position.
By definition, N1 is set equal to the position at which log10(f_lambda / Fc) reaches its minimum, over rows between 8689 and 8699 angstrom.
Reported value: 8693.55 angstrom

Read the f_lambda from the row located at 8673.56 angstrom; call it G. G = 10.8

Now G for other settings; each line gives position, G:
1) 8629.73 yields 13.6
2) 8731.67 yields 11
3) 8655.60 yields 12.6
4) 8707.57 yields 11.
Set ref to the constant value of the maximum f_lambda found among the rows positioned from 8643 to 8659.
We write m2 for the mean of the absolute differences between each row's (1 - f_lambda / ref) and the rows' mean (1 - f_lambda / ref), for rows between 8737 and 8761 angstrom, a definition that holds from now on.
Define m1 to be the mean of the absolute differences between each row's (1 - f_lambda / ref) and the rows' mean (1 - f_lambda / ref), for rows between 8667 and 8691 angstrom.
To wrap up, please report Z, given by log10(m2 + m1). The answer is -0.93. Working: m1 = 0.071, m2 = 0.048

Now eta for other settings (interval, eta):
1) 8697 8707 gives 1.03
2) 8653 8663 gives 1.00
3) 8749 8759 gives 1.07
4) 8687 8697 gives 1.09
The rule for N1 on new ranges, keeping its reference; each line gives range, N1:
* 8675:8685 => 8677.55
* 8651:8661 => 8659.59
